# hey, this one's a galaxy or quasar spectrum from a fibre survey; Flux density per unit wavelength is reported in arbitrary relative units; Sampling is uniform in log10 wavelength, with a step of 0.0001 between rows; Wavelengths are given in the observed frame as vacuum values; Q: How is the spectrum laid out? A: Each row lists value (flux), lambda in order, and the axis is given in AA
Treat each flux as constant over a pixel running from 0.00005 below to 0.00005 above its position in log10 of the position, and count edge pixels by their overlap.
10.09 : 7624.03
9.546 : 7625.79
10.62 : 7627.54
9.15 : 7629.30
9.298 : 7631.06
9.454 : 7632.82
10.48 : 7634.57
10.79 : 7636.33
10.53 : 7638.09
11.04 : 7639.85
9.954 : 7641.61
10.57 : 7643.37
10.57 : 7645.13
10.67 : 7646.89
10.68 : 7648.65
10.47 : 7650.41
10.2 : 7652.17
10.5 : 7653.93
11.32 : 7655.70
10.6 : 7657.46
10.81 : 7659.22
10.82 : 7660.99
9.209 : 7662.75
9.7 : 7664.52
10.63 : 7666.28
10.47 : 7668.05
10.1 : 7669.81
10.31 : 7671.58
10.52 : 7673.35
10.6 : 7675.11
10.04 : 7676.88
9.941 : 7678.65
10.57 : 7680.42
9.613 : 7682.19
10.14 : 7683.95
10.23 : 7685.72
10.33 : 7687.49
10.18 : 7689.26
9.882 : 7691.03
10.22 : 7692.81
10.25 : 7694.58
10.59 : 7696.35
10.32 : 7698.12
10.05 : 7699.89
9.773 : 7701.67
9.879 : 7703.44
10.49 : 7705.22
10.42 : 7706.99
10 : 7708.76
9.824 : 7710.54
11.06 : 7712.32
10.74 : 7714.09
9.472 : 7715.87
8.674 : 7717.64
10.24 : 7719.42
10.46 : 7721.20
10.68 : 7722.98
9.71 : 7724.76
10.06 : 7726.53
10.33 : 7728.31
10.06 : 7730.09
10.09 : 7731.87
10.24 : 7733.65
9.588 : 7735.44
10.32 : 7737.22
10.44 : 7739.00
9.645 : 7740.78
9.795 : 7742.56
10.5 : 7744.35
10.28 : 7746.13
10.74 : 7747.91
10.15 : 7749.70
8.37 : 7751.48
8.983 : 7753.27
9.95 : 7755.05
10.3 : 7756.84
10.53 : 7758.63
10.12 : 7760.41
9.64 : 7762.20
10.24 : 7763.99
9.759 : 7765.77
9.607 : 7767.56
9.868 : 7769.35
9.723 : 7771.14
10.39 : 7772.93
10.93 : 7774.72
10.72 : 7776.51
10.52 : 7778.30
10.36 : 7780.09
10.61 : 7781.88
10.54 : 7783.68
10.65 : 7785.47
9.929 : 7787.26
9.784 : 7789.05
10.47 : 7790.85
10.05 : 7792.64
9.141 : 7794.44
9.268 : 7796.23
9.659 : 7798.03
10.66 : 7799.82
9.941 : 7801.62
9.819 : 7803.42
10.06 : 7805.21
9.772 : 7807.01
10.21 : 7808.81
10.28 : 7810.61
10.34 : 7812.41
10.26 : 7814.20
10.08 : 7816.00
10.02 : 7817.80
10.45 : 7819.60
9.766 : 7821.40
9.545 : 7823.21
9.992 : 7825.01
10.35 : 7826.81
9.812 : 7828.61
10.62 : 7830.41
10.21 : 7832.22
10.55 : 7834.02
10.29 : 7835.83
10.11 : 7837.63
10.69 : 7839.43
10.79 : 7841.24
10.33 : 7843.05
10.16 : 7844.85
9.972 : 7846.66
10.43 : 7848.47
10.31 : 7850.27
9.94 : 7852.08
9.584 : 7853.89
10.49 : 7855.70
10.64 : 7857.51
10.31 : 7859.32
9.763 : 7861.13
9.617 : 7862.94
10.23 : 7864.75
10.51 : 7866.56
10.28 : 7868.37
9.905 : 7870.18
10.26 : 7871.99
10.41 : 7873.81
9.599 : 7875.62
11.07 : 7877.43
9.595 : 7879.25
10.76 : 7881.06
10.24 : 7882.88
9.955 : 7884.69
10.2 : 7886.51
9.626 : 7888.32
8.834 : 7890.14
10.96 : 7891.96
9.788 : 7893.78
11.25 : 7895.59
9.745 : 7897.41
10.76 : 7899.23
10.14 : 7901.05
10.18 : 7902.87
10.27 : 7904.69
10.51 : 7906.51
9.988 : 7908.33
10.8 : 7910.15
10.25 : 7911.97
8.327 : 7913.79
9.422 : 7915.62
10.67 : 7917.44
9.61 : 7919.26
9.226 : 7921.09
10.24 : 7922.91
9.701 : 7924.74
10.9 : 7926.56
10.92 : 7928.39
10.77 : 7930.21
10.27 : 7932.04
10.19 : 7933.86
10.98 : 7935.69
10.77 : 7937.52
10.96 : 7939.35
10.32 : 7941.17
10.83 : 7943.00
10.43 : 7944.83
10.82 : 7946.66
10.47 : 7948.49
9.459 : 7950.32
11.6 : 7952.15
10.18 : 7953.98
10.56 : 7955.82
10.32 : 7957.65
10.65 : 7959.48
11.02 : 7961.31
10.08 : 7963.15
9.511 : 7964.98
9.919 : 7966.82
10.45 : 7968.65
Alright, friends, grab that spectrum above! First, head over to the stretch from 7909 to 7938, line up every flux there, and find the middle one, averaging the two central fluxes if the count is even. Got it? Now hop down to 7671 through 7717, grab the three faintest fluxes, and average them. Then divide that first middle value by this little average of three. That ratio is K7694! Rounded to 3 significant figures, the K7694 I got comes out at 1.07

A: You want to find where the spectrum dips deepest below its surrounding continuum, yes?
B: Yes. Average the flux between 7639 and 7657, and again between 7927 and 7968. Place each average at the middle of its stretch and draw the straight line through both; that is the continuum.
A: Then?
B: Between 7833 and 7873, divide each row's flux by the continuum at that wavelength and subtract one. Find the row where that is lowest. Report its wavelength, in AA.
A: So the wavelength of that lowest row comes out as 7853.89 AA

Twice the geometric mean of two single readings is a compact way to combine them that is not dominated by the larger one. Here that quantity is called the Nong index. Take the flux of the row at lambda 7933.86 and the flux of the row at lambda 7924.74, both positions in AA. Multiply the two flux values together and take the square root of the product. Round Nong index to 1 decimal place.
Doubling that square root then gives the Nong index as 19.9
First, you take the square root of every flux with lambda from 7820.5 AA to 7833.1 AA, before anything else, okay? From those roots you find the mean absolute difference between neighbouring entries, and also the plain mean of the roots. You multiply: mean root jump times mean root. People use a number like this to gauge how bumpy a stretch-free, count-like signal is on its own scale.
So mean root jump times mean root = 0.23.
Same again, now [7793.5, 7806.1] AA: 0.21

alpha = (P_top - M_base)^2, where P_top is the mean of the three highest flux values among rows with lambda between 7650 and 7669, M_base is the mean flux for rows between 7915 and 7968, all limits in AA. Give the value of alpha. 0.37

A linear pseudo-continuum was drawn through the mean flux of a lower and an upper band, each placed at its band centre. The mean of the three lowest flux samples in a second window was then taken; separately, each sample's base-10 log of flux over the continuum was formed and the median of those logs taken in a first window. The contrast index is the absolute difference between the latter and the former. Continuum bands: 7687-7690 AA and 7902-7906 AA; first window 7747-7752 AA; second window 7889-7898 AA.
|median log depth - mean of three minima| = 9.5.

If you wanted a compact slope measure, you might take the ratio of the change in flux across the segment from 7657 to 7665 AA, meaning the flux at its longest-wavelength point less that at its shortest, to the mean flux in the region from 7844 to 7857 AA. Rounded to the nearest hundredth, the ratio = -0.09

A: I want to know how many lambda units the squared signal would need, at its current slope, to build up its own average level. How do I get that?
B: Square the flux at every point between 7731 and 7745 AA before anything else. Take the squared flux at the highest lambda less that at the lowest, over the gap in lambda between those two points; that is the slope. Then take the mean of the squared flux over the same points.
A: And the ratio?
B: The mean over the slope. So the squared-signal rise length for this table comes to 150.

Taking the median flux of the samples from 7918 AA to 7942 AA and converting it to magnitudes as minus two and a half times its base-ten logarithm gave -2.53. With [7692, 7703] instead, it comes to -2.53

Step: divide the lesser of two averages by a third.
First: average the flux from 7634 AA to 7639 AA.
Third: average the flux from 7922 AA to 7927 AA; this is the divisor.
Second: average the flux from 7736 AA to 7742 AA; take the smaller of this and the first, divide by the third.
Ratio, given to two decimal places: 0.99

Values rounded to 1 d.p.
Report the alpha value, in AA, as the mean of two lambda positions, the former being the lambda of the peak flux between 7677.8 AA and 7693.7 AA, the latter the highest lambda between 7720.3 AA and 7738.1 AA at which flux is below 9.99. 7707.9 AA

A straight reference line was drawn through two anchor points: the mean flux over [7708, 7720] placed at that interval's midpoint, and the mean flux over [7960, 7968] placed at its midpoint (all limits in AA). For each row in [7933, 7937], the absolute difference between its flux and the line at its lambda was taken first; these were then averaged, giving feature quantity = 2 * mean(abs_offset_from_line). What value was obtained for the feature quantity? 0.9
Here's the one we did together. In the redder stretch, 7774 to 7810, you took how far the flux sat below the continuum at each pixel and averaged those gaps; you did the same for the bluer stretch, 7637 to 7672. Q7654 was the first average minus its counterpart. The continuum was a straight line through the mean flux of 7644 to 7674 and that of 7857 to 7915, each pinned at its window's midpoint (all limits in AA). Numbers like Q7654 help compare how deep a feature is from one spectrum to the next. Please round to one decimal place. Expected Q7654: 0.1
